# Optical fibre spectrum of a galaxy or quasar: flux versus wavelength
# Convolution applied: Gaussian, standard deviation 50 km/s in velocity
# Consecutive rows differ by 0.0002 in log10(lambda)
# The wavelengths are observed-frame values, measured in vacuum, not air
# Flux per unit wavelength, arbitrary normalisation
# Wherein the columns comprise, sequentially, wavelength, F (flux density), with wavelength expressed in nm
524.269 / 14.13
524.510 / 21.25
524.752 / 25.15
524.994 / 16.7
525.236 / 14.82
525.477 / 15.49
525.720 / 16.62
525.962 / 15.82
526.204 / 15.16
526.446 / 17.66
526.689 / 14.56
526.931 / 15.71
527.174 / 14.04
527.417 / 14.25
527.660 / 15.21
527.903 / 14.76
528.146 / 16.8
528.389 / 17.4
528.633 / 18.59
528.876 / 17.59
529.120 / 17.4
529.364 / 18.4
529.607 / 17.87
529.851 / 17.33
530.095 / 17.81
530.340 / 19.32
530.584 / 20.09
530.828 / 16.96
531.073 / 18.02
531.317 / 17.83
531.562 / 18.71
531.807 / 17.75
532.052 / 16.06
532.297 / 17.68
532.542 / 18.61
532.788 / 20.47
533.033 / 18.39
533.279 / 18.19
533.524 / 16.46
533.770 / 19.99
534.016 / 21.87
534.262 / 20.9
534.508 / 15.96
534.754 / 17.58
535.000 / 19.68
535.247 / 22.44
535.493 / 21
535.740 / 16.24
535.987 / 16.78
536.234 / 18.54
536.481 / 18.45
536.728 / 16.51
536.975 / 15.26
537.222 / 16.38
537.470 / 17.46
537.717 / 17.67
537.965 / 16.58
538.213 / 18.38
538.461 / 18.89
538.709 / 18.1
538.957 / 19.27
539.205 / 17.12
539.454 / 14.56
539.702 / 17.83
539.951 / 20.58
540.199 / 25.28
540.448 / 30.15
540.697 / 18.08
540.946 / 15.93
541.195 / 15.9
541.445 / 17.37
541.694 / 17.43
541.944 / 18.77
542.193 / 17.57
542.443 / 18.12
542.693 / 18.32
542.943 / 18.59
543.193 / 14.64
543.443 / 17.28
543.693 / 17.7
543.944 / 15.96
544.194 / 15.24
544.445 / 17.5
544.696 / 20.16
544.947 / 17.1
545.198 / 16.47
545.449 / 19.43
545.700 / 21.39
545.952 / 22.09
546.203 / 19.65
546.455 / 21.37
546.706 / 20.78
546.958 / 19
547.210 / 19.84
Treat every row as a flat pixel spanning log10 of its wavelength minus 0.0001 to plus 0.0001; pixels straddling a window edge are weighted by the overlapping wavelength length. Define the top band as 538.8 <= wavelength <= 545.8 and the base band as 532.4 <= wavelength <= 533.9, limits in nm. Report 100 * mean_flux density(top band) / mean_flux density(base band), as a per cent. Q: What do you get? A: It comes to 98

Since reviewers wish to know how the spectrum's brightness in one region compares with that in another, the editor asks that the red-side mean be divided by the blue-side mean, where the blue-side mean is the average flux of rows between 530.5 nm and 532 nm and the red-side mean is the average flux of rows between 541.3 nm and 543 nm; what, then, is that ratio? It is 0.99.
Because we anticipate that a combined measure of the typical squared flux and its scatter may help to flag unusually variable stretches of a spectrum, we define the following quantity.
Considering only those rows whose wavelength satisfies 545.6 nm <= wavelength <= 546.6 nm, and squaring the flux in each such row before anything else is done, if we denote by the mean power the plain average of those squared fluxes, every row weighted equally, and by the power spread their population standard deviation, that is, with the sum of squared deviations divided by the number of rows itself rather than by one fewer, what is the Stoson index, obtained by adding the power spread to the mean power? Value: 484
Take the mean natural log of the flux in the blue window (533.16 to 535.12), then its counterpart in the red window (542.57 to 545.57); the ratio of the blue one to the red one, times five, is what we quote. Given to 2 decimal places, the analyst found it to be 5.14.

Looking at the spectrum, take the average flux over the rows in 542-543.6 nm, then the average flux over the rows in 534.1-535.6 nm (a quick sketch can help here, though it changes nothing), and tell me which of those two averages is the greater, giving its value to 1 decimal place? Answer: 19.6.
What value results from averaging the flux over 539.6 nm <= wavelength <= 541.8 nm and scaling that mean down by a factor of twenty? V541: 0.99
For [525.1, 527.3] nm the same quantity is 0.78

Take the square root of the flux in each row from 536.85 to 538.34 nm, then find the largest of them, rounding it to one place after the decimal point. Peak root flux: 4.3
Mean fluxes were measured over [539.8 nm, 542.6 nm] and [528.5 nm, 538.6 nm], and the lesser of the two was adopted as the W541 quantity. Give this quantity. 18.2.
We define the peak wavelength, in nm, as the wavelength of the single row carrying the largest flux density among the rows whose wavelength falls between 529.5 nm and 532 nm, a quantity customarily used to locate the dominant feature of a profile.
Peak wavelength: 530.584 nm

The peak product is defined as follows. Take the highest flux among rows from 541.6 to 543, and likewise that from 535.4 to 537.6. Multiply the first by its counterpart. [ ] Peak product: 394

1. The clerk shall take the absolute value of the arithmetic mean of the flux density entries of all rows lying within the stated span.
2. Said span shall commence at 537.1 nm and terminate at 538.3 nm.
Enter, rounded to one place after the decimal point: 17.3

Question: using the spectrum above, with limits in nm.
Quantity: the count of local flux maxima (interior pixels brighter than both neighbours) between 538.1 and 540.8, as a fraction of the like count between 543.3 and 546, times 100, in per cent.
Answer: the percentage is 150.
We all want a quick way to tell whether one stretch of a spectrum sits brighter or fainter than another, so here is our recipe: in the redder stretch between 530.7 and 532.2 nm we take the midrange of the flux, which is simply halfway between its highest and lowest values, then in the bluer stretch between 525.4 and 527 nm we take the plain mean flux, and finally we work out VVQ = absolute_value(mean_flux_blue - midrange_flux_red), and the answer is 1.5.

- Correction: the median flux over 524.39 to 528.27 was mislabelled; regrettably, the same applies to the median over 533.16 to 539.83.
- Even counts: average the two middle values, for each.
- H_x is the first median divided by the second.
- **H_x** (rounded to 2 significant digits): 0.87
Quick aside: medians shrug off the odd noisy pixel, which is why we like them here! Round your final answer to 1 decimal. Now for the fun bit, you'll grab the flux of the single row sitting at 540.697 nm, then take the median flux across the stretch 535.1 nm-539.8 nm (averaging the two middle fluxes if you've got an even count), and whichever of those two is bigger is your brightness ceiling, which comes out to 18.1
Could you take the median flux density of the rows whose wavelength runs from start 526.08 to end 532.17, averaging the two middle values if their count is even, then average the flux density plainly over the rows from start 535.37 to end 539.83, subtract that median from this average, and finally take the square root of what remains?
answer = 0.3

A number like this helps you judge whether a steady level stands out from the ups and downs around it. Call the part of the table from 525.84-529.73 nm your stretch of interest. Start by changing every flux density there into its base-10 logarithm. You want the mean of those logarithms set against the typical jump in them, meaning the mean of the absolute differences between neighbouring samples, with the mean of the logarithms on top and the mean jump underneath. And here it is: 39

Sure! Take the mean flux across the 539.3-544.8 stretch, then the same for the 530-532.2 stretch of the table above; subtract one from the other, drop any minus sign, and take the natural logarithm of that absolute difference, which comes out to -1.4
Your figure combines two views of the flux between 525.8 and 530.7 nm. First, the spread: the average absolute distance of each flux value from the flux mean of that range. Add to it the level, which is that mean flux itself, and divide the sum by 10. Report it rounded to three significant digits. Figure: 1.83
